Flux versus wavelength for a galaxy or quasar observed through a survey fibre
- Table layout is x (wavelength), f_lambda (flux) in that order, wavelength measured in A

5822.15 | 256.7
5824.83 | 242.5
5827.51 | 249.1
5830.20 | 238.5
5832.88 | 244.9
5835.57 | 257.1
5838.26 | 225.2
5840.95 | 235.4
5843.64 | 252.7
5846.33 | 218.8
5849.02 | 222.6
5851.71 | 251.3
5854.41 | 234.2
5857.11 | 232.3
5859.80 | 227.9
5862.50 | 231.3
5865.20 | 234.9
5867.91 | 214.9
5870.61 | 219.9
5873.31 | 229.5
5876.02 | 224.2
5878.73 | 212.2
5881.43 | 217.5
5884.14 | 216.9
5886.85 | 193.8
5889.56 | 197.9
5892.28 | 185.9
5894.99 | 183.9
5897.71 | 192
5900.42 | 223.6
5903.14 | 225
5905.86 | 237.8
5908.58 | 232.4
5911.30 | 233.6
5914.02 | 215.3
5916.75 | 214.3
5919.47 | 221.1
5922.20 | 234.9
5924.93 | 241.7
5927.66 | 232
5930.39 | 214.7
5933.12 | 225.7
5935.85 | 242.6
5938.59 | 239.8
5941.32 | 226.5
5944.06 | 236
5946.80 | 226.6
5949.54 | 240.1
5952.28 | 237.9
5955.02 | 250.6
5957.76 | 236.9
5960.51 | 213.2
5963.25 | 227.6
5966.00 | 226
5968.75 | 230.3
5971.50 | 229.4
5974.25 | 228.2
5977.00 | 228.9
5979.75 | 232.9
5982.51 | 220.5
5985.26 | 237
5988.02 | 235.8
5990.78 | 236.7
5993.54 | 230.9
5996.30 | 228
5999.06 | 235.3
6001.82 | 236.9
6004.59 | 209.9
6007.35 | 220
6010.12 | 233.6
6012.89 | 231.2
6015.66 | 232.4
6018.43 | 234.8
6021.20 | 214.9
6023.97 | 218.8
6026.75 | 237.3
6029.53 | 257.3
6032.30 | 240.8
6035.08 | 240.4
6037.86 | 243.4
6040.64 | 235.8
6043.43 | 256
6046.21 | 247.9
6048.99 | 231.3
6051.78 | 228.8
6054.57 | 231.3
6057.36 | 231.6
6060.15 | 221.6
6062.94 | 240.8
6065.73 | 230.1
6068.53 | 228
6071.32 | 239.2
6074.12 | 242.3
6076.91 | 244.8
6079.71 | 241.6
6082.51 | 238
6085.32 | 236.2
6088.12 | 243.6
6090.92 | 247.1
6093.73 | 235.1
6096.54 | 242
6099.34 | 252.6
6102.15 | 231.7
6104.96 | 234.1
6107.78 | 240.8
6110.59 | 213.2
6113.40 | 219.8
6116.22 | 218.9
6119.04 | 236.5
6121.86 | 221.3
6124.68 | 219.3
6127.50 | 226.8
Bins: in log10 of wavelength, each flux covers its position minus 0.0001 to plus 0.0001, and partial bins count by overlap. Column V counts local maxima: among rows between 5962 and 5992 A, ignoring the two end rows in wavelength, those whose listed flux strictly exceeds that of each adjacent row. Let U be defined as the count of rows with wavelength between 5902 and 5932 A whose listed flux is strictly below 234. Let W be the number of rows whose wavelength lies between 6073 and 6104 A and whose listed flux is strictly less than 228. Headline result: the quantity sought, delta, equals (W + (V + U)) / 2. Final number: 5.5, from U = 8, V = 3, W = 0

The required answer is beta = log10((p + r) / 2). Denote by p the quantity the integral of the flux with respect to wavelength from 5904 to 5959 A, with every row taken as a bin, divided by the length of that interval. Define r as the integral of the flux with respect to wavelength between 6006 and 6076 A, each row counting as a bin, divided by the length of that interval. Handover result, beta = 2.37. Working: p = 232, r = 235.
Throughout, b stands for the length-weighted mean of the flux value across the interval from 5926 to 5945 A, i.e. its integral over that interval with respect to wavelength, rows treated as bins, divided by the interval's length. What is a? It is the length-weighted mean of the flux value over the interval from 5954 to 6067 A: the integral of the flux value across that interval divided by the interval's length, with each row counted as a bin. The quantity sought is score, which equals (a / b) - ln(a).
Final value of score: -4.44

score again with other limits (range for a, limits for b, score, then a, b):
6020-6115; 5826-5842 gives -4.49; 236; 242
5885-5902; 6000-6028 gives -4.42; 197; 227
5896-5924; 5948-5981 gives -4.45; 223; 232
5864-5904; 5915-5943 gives -4.43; 211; 229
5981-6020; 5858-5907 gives -4.37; 230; 215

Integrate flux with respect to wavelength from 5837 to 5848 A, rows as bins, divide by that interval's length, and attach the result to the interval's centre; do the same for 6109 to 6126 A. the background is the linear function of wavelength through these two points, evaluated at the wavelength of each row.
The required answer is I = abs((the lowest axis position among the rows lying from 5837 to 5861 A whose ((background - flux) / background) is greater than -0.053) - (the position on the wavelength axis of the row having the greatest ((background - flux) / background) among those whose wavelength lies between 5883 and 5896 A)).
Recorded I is 56.7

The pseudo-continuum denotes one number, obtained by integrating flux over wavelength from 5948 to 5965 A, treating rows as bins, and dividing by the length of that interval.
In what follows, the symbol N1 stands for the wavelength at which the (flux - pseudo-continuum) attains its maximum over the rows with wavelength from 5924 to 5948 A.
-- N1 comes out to 5935.85 A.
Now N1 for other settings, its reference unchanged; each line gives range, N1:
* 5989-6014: 6001.82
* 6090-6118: 6099.34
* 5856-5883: 5865.20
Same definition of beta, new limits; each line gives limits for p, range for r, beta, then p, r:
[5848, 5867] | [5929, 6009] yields 2.37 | 233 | 231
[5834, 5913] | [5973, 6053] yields 2.36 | 223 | 233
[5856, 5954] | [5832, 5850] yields 2.36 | 223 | 237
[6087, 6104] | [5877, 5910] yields 2.35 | 242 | 210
